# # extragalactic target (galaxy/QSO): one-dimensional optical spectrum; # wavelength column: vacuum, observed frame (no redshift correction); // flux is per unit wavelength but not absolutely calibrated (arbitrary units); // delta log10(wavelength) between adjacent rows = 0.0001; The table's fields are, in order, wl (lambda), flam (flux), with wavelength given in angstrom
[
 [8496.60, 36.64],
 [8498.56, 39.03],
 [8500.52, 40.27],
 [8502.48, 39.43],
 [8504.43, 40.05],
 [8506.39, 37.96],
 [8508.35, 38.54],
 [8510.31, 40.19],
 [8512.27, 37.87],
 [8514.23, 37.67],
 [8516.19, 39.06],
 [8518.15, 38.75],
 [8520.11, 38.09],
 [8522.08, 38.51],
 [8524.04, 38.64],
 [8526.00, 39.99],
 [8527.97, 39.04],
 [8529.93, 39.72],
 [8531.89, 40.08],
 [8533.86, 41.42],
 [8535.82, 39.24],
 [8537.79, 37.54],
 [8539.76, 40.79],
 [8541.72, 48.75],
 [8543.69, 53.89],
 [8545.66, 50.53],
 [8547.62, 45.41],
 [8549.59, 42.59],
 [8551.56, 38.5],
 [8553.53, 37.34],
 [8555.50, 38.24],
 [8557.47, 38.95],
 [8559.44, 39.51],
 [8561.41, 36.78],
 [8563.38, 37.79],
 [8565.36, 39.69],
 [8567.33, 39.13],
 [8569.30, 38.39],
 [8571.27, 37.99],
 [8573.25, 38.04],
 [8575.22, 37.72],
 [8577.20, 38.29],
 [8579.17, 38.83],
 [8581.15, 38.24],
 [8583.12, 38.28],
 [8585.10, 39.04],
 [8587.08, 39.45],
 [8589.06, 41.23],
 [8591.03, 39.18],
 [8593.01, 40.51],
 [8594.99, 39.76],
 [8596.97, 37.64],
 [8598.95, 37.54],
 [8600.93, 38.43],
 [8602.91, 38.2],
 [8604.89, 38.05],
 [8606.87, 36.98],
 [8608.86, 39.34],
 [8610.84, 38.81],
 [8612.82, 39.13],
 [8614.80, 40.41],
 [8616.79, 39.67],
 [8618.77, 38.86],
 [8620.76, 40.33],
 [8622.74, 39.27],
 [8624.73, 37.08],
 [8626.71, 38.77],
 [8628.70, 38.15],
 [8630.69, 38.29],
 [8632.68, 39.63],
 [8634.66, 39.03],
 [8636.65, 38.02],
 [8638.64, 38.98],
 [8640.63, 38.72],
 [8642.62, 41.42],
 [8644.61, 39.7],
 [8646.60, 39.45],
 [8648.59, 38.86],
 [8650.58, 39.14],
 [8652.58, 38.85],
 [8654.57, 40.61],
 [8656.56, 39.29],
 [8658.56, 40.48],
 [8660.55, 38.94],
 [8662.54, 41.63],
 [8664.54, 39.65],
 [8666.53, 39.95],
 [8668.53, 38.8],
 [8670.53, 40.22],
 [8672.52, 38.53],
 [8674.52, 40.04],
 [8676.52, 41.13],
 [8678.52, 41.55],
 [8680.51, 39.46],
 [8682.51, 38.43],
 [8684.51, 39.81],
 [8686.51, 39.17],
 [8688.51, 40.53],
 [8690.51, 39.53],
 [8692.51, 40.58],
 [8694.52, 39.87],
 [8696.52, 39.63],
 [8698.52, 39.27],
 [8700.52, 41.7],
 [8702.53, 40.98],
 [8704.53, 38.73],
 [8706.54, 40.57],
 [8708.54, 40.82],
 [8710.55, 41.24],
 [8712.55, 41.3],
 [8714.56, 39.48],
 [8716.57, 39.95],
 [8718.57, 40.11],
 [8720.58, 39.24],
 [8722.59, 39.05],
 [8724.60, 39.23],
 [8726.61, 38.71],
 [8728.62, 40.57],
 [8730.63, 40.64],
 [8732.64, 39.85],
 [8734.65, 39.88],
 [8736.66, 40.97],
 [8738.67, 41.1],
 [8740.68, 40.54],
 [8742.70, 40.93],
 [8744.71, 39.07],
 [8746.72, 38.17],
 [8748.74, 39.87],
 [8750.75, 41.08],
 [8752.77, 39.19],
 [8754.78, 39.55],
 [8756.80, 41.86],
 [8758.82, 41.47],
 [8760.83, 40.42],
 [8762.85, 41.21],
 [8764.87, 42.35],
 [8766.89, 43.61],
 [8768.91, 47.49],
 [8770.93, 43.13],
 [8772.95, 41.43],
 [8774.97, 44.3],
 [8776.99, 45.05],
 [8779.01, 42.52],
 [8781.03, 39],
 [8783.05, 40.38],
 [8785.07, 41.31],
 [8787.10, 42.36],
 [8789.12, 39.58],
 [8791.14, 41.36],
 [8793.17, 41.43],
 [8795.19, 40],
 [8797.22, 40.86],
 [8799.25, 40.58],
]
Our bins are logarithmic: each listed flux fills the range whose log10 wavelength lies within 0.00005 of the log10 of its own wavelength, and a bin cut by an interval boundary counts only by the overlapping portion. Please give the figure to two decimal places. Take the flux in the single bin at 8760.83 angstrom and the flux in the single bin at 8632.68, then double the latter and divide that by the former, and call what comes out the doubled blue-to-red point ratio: 1.96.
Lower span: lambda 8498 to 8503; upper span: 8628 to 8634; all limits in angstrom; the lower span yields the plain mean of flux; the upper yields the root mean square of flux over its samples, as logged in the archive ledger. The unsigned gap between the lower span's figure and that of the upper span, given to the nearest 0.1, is 0.9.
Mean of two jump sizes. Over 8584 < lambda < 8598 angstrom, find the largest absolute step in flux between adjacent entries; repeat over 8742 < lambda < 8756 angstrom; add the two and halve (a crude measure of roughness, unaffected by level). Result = 2.0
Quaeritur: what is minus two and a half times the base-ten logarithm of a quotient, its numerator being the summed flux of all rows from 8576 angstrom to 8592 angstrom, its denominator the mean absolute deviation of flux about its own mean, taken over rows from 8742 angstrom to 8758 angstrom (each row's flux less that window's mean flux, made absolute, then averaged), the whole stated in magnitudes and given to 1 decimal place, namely -6.2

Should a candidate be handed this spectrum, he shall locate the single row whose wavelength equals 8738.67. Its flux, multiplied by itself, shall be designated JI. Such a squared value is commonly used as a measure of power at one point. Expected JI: 1689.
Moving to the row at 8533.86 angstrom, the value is 1716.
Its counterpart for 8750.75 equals 1688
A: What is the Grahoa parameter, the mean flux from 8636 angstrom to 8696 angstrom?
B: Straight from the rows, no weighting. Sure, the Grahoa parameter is 39.7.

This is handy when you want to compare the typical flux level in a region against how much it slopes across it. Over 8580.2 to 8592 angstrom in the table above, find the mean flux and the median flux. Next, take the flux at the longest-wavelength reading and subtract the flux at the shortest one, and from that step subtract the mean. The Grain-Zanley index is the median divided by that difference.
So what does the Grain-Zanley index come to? -1.02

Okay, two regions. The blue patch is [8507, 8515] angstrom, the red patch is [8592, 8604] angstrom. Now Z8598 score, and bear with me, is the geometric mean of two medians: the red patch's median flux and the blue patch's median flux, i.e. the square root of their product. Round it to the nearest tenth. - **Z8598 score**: 38.3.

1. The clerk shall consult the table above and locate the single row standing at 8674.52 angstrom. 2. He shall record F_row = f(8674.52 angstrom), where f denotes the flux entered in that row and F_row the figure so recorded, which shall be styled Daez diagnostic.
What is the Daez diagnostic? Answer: 40.04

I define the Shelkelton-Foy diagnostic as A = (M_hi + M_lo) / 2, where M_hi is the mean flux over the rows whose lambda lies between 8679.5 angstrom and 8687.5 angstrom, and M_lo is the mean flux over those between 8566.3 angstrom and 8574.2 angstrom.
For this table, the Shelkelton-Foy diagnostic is 38.8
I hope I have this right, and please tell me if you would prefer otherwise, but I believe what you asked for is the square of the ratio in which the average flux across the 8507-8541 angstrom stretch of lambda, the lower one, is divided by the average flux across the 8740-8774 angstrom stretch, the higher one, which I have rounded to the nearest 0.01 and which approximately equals 0.90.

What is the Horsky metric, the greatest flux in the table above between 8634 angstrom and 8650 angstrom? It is 41.42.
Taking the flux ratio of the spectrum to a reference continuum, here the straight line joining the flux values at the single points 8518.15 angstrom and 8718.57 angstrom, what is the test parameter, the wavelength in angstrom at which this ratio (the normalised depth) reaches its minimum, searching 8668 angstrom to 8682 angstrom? 8672.52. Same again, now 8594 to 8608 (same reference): 8606.87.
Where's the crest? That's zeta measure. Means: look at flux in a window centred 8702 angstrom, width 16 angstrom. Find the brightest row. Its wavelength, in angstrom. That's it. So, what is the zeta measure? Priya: 8700.52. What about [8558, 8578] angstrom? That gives 8565.36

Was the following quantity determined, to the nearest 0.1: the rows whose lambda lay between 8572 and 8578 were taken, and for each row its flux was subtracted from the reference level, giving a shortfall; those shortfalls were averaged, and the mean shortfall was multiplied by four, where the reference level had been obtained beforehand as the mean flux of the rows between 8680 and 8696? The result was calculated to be 6.6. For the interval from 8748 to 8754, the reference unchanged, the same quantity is -1.5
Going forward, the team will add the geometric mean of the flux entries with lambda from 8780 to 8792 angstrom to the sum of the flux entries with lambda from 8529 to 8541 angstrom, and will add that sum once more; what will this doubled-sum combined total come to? 518.2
